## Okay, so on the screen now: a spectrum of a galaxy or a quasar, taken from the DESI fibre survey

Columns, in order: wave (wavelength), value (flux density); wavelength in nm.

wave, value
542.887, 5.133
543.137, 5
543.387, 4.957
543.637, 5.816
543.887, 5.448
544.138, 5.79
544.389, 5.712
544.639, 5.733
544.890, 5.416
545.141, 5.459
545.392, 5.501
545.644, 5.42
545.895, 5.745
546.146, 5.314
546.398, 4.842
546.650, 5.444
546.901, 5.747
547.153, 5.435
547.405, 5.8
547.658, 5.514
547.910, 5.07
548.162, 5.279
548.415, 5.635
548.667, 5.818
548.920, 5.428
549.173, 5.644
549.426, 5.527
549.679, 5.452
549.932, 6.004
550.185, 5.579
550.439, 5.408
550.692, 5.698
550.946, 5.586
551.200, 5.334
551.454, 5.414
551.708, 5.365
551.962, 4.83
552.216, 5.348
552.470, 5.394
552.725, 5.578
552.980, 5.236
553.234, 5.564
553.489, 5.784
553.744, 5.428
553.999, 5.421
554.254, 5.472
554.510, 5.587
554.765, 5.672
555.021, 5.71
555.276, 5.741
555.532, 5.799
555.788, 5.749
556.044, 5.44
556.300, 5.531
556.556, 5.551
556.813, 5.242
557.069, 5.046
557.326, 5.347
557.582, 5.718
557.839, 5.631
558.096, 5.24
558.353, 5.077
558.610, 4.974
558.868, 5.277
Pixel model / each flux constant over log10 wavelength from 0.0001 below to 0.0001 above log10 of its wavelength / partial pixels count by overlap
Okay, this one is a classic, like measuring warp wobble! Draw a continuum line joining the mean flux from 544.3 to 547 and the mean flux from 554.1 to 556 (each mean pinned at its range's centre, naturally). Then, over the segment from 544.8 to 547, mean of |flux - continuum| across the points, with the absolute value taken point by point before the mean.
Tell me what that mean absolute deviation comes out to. 0.172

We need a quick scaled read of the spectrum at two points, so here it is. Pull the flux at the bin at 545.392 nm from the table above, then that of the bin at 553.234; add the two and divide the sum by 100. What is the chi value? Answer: 0.111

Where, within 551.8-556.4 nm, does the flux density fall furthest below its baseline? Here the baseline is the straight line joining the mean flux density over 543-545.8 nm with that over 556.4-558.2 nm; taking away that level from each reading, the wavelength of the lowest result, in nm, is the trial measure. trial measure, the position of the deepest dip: 551.962 nm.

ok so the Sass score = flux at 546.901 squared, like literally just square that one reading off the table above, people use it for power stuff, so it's 33.0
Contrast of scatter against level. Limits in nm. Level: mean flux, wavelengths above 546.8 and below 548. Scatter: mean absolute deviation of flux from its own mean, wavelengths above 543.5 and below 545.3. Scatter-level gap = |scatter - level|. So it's 5.36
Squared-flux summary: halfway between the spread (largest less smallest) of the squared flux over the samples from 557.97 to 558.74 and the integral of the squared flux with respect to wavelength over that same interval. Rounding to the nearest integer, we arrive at 11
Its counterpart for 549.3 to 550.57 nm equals 23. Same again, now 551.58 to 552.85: 22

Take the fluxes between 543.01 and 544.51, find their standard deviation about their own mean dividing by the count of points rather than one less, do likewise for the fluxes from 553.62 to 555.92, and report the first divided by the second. 2.6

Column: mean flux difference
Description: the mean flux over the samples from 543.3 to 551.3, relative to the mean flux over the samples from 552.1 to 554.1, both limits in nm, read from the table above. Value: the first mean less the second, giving 0.05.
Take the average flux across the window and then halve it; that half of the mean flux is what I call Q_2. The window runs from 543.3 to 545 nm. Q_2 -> 2.78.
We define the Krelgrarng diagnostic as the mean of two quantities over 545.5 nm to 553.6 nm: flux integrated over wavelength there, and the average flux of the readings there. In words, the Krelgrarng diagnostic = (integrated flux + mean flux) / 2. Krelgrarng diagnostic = 24.9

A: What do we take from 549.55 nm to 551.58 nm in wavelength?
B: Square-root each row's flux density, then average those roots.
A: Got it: 2.36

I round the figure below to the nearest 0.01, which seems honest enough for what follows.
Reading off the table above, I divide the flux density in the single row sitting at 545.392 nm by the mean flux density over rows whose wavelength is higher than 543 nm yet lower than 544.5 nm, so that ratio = 1.01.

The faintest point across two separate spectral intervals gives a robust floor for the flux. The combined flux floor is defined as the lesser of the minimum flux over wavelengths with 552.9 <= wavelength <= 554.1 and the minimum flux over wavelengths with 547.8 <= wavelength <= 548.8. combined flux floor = 5.07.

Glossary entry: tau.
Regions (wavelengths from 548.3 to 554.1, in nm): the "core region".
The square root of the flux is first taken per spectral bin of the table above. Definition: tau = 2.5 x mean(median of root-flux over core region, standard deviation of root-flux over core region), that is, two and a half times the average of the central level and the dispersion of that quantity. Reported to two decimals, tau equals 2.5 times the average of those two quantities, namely 2.98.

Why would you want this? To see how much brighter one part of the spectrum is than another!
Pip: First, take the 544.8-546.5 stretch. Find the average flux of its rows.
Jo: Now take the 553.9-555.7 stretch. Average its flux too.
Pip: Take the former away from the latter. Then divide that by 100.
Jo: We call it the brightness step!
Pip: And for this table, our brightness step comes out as 0.002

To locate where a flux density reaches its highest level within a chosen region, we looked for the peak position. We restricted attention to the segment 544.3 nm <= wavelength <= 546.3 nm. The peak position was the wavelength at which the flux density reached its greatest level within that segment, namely 545.895 nm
